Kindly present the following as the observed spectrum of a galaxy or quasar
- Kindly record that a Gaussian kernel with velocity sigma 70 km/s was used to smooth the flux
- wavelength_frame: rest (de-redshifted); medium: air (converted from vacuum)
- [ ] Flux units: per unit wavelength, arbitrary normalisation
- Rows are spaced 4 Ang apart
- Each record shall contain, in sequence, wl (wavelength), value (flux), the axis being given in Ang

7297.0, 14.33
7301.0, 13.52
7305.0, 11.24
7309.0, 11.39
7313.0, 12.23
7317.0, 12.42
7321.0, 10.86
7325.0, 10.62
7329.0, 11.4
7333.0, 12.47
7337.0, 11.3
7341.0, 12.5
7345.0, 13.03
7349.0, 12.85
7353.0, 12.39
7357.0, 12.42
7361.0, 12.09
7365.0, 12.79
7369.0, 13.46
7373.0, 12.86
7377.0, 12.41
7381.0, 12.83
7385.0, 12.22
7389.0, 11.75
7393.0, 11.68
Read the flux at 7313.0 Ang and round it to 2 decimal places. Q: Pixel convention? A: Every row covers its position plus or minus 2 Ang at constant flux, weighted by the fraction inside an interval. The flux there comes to 12.23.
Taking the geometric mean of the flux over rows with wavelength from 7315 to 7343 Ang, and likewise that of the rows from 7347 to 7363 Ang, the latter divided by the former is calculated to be 1.07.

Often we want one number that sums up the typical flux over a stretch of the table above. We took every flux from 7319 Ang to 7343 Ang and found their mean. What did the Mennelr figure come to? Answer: 11.5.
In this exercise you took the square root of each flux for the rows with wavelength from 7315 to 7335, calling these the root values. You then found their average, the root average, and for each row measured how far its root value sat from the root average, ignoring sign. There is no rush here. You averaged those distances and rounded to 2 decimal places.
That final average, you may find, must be 0.10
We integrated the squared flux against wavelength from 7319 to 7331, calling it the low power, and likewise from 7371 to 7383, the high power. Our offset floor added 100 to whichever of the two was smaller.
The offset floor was 1543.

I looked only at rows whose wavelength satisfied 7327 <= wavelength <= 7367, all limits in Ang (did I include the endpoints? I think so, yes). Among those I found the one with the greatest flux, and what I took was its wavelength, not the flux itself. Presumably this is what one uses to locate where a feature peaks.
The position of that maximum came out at 7345.0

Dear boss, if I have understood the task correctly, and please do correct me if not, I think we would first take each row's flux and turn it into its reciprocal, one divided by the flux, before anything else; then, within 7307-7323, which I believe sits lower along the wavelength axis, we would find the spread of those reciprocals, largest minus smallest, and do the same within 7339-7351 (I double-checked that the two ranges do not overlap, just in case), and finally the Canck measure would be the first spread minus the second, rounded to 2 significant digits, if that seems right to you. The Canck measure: 0.0083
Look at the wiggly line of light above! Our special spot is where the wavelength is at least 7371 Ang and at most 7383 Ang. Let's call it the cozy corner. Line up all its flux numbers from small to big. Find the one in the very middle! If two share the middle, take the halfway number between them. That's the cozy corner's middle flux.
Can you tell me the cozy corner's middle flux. 12.83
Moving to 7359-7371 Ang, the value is 12.79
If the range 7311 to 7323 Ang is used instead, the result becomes 12.23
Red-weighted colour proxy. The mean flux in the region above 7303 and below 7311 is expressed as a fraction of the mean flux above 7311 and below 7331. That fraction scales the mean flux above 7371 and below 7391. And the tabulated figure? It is 12.2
